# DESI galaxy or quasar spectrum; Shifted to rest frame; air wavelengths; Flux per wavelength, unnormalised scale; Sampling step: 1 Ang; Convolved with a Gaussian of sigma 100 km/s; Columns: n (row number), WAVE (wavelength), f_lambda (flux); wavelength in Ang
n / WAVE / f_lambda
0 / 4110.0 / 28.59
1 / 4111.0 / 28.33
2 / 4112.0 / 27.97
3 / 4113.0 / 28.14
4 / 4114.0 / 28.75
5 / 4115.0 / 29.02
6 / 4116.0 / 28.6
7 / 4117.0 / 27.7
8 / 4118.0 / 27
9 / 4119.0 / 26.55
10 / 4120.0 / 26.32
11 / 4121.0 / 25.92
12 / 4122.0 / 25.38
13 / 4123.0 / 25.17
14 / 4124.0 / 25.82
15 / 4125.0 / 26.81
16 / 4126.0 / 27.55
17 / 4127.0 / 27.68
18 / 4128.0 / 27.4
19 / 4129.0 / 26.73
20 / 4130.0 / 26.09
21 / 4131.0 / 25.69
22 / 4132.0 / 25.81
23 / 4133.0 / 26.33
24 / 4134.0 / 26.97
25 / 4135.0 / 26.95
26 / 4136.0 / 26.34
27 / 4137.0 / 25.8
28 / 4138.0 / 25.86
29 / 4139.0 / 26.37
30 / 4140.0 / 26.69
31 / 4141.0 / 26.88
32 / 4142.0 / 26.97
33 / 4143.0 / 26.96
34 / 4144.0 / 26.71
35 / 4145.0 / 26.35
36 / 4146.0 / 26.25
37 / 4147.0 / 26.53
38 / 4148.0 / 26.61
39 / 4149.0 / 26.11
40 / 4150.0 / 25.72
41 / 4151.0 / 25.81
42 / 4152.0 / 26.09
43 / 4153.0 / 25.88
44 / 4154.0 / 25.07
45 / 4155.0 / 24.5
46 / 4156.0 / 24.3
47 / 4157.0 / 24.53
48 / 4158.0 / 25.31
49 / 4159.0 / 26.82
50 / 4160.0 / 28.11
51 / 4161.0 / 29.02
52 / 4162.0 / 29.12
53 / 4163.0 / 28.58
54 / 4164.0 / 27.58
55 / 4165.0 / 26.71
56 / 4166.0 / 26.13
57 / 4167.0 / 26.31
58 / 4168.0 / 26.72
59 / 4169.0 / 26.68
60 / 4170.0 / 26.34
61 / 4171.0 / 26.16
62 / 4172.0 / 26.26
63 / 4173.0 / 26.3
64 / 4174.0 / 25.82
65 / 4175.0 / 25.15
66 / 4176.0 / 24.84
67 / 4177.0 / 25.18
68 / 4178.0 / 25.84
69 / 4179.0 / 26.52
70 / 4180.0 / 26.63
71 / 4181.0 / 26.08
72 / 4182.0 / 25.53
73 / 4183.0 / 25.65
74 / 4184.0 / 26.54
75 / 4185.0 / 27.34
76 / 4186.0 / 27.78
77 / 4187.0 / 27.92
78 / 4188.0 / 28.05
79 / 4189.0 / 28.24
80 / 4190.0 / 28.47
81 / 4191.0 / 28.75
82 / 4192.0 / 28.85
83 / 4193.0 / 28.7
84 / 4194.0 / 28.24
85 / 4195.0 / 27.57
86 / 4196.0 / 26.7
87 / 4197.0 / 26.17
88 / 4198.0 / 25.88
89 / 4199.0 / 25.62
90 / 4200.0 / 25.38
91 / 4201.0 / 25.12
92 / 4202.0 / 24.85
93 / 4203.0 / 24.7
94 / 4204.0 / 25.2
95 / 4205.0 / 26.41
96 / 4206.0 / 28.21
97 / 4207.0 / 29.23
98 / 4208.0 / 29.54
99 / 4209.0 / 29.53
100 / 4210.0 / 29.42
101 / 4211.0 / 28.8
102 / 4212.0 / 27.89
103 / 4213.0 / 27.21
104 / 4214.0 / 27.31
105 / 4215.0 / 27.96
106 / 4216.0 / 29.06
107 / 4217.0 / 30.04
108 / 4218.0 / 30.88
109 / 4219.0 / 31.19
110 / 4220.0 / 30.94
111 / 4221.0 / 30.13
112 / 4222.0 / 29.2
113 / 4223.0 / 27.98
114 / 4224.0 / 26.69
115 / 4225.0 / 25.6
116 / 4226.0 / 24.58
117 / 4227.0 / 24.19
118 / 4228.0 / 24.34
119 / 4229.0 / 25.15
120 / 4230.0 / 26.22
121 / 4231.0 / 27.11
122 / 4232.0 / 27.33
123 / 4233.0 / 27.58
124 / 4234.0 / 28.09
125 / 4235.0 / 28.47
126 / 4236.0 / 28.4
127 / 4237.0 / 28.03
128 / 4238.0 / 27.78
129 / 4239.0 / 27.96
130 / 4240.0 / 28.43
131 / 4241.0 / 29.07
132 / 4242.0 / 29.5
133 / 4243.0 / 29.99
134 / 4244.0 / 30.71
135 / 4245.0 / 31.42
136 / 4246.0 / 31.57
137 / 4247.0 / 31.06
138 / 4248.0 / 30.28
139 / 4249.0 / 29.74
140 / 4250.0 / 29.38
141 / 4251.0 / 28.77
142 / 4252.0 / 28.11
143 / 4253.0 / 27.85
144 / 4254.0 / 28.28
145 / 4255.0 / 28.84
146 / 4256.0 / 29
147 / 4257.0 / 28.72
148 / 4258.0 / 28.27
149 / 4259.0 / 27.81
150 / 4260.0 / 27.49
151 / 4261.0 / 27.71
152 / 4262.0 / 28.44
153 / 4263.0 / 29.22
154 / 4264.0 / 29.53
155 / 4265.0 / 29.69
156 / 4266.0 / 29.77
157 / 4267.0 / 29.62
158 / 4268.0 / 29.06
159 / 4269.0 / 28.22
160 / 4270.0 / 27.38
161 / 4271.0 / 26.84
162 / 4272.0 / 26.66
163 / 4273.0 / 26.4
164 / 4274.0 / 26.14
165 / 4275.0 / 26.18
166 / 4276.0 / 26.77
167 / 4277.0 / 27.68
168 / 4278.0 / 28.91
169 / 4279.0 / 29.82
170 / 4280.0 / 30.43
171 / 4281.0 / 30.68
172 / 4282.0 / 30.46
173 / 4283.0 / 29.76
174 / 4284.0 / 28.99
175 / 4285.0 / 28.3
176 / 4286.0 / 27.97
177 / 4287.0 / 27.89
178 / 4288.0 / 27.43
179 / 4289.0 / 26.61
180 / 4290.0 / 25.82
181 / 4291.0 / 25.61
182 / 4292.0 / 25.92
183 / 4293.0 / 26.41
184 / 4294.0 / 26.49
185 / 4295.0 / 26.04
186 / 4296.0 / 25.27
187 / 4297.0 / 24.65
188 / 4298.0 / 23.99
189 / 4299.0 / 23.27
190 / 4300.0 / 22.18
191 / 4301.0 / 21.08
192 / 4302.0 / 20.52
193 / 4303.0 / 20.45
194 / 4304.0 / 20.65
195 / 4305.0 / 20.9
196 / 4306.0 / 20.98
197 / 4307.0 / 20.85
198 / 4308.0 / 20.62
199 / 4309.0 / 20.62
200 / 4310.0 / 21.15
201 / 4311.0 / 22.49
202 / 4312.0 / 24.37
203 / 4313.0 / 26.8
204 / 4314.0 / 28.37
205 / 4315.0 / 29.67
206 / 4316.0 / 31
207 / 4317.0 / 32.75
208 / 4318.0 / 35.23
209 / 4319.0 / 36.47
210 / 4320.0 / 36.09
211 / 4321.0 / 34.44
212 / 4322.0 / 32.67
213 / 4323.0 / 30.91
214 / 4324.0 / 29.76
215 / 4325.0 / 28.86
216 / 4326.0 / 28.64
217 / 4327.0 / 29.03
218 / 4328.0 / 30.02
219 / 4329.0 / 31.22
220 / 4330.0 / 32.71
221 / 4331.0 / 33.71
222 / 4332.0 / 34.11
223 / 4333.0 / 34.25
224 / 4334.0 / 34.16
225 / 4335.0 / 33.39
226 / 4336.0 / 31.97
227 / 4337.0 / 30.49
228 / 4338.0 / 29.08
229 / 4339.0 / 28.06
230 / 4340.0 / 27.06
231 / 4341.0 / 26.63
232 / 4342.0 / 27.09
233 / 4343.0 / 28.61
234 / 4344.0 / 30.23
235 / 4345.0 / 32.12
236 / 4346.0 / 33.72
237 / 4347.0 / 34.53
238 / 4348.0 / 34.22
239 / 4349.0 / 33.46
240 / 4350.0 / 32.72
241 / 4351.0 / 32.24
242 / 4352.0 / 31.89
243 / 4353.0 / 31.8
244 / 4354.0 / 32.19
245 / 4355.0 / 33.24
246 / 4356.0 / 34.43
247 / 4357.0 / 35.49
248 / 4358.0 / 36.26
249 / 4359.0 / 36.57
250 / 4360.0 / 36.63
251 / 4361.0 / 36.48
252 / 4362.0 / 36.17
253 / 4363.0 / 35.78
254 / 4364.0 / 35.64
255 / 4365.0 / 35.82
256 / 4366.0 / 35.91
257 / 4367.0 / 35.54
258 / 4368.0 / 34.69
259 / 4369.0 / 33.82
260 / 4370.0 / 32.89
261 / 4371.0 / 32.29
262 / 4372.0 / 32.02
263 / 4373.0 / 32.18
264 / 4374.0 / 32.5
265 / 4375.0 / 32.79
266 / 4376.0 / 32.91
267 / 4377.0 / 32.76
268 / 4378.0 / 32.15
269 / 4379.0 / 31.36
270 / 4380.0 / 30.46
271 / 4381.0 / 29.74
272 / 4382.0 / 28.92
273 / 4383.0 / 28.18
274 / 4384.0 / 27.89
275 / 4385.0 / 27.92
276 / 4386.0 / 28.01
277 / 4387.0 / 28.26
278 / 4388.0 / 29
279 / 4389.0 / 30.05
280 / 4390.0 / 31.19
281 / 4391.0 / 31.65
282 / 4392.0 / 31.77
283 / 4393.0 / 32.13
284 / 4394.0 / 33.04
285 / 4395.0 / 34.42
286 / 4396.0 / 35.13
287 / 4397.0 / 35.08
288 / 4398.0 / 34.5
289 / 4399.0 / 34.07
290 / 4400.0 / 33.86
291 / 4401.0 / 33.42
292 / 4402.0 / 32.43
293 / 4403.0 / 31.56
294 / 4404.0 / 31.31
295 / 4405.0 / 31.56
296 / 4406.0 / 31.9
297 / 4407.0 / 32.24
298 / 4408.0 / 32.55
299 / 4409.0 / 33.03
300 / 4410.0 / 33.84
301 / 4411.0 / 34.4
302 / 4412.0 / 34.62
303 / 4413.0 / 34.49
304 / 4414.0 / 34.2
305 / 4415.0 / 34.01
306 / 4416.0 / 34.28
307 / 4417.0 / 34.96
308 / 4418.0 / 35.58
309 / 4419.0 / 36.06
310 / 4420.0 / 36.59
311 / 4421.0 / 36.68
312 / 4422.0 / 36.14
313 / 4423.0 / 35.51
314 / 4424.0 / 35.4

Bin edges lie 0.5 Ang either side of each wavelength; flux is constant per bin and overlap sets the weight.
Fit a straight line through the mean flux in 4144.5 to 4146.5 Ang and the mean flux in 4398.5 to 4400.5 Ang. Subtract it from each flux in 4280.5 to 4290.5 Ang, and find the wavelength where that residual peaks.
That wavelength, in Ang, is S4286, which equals 4281.0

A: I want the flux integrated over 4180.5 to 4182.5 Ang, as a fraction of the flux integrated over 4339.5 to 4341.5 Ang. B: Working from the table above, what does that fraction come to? 0.96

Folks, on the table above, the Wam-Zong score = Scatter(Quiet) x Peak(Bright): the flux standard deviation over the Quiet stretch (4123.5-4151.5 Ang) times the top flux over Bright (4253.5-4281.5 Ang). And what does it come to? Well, 17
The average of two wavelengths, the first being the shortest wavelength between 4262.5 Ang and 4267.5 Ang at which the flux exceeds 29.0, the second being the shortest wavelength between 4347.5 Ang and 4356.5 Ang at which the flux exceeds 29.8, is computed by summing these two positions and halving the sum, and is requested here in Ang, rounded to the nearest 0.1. 4305.5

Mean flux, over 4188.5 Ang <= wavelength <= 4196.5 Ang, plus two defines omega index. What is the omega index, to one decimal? 30.2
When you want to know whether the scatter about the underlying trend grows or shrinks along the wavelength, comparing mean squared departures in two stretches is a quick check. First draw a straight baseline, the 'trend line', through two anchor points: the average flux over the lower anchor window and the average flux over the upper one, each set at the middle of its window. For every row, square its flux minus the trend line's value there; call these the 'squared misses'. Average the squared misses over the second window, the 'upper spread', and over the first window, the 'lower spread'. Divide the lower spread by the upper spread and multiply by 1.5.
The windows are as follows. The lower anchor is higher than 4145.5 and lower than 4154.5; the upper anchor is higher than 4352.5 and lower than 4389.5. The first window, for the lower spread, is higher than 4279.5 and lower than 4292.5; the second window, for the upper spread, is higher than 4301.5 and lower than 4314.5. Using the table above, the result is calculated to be 0.1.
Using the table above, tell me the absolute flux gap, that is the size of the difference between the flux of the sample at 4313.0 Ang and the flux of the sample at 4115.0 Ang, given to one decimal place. 2.2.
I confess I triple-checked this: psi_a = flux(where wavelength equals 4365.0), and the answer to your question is 35.82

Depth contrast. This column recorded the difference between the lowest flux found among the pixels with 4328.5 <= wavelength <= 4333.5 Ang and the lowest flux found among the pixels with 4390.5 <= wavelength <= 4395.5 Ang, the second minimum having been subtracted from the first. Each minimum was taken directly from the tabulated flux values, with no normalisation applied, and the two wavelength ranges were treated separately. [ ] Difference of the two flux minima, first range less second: 0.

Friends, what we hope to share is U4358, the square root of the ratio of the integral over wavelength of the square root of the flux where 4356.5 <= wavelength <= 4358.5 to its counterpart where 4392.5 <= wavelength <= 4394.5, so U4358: 1.02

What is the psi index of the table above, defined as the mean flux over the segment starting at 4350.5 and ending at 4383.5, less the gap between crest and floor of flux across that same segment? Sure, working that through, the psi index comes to 24.9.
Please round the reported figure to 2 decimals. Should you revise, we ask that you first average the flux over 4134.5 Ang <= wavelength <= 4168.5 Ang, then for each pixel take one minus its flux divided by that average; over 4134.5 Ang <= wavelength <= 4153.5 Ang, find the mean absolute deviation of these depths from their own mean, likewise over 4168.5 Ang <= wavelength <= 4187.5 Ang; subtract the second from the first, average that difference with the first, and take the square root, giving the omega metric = 0.04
